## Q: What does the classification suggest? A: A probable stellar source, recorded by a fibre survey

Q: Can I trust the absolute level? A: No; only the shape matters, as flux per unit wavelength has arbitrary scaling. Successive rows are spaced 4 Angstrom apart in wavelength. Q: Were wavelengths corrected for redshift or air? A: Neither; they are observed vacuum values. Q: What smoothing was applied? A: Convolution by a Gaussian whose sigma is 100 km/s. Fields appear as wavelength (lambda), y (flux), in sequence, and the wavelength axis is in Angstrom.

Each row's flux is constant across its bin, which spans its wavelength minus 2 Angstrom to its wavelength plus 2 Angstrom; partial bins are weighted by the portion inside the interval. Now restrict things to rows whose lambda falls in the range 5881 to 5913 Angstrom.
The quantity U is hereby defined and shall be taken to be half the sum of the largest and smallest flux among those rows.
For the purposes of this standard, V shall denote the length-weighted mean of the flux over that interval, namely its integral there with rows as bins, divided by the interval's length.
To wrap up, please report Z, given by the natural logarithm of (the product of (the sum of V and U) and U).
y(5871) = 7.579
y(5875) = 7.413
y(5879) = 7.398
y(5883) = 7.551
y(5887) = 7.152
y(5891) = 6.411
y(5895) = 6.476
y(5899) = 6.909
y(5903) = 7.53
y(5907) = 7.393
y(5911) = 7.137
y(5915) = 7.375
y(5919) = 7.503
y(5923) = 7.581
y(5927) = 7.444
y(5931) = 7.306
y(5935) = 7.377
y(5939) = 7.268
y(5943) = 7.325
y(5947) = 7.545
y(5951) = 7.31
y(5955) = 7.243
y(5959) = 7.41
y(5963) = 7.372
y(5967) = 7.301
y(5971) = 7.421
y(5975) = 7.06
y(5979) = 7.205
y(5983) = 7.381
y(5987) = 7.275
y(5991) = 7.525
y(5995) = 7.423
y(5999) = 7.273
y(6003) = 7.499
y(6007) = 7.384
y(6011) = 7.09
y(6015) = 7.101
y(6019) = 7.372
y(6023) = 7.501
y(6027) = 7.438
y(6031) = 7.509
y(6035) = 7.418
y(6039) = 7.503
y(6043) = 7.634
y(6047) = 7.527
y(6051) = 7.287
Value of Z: 4.59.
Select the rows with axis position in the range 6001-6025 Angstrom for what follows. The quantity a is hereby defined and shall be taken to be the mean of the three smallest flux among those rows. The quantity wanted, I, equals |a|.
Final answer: 7.19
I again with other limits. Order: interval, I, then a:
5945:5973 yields 7.28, 7.28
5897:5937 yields 7.12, 7.12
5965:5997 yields 7.18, 7.18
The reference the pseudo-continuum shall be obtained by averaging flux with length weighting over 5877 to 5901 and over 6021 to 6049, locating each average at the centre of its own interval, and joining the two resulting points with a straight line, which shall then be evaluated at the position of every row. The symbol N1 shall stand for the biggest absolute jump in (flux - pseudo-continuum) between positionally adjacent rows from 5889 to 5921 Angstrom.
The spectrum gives 0.61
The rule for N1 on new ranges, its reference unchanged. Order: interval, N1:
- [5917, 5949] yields 0.21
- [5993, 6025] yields 0.31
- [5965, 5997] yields 0.38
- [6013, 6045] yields 0.26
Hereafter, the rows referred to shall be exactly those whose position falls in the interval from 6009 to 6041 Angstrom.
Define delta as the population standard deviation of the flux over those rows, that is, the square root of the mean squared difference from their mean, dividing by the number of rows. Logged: 0.163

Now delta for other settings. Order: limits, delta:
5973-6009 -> 0.140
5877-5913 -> 0.404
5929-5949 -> 0.097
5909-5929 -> 0.152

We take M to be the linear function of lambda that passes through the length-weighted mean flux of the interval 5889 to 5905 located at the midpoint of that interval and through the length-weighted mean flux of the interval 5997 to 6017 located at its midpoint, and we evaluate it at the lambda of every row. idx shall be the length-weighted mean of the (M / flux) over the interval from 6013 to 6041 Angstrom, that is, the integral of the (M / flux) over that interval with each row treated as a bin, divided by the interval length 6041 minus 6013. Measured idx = 0.99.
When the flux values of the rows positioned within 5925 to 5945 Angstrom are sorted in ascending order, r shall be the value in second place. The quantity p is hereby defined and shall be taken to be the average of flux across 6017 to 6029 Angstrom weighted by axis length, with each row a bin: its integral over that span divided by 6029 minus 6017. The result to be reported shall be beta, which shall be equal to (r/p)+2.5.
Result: 3.48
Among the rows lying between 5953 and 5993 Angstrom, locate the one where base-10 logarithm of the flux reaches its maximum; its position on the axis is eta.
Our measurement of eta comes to 5991 Angstrom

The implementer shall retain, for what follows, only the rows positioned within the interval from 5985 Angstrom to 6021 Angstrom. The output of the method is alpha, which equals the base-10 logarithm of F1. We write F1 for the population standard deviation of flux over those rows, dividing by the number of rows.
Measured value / -0.83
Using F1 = 0.15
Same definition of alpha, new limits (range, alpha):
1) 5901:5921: -0.86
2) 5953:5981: -0.92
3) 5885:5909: -0.37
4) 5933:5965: -1.05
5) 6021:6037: -1.41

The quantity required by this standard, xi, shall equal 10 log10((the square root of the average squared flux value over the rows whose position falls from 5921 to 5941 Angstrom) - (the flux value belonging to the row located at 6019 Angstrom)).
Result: -16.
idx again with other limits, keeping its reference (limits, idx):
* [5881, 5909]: 0.97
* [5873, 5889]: 0.92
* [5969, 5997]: 0.98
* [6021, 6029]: 0.98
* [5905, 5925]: 0.93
